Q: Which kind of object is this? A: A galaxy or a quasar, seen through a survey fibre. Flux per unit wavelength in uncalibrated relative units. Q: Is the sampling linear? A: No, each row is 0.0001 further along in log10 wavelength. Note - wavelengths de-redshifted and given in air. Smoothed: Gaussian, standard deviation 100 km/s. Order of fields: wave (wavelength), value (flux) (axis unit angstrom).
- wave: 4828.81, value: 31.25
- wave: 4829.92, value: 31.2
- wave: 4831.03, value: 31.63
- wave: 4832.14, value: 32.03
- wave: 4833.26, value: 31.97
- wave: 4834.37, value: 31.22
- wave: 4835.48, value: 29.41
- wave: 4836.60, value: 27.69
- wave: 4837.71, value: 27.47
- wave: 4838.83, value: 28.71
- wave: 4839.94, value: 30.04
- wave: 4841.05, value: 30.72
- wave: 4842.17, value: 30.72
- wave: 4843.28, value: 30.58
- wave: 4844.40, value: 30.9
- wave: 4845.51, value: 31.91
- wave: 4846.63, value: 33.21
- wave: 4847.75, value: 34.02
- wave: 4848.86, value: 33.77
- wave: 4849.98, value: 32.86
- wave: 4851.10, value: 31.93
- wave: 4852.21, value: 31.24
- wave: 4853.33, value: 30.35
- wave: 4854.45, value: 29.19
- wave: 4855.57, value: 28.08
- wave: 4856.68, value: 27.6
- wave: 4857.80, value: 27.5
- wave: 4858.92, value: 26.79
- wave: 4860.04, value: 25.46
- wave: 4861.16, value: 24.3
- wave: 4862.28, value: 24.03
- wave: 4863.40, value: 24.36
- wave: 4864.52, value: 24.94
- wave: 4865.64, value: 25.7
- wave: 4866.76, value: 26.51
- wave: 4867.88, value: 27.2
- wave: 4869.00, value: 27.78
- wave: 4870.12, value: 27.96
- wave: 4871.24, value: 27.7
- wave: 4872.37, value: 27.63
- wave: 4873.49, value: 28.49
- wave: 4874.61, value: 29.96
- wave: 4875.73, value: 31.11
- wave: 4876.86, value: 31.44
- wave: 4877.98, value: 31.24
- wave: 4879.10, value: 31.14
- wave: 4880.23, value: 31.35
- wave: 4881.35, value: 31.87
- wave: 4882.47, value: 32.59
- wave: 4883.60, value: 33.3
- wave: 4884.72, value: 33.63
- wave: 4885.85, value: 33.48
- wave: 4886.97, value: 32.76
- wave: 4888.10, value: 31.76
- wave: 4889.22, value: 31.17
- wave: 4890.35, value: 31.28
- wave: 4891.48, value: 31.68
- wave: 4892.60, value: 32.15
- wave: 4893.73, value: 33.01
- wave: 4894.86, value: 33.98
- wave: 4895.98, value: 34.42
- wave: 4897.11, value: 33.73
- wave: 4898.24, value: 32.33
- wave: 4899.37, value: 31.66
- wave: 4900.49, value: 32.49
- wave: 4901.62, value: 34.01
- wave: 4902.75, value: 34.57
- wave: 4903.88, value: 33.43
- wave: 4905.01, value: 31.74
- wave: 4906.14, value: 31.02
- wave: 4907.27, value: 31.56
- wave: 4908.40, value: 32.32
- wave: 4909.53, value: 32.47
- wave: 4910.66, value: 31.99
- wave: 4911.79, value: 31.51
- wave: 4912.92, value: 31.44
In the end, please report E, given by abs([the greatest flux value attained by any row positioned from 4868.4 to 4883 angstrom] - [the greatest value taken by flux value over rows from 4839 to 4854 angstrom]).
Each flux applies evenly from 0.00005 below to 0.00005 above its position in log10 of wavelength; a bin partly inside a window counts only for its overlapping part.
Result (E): 1.4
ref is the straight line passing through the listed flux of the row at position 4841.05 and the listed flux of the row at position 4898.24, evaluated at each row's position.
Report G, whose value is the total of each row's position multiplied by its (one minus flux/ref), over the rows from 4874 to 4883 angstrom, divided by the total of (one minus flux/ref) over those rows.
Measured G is 4875.5 angstrom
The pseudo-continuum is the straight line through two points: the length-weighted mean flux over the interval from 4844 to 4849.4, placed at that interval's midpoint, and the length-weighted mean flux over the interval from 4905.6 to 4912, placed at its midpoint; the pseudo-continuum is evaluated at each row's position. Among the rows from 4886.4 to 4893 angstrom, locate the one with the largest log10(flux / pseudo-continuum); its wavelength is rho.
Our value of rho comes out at 4886.97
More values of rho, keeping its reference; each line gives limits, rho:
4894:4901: 4895.98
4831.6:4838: 4832.14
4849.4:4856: 4849.98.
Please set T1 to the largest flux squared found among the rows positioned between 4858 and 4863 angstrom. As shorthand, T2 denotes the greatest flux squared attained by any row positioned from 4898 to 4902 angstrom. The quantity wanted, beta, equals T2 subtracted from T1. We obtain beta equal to -439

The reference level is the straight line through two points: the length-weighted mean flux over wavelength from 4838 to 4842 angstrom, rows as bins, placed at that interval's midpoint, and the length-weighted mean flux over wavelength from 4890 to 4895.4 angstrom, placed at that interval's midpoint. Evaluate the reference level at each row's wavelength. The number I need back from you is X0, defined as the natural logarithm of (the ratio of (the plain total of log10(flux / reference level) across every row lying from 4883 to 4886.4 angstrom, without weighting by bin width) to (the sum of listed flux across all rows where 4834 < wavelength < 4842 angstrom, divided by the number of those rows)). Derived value -6.2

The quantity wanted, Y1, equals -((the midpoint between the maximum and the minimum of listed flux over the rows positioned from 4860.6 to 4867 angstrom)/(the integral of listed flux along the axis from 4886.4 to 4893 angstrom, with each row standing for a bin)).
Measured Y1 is -0.120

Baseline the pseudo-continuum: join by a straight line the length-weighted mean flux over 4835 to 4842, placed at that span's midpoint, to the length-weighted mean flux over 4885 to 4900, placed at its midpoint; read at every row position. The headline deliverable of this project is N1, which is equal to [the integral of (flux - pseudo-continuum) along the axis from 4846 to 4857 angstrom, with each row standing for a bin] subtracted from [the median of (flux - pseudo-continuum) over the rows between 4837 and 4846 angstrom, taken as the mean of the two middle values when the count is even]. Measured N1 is -14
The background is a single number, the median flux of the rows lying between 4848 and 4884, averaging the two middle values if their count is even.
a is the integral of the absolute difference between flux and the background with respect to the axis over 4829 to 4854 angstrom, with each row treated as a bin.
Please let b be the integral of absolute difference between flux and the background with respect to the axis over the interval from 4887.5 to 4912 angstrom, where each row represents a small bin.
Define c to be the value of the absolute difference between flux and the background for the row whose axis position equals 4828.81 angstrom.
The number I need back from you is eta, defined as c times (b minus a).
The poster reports 89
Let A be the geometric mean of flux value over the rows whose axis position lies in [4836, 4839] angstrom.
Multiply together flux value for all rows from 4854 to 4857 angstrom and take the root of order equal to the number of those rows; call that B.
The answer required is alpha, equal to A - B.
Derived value -0.3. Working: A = 28.0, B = 28.3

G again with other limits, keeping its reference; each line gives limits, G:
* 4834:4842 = 4837.7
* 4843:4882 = 4867.1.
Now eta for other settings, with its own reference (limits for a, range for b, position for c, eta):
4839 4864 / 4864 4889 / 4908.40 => -17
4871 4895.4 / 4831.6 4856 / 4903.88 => -82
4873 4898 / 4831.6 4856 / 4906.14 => -80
